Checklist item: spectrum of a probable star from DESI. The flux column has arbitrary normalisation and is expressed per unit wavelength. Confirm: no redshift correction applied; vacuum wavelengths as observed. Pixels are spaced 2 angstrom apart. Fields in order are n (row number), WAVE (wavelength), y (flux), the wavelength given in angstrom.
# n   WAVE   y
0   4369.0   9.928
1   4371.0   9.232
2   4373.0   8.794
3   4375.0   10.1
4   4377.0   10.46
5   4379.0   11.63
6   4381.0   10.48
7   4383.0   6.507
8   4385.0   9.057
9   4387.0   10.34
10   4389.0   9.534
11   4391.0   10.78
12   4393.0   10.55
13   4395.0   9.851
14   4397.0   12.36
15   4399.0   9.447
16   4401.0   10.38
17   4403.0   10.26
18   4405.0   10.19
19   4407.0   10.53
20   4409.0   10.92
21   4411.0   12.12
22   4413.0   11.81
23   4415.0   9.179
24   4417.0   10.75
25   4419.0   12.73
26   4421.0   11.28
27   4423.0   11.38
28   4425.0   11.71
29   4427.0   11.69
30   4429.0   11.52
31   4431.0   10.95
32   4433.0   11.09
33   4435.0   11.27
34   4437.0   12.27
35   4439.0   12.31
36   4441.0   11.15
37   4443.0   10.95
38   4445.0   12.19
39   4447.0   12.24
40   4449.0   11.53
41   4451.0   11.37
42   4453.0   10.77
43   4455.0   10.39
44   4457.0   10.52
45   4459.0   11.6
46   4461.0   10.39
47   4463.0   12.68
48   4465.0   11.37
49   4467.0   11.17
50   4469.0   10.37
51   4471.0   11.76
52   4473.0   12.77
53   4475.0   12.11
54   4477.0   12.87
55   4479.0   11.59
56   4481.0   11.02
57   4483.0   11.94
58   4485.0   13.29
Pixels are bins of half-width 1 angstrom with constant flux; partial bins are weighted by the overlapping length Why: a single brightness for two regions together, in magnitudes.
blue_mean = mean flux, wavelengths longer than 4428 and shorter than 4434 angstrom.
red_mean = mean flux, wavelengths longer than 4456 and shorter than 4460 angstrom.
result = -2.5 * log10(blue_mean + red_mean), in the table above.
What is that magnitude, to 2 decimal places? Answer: -3.37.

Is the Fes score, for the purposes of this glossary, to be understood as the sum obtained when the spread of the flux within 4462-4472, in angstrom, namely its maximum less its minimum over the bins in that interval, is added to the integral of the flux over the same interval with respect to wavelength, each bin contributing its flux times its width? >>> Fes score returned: 117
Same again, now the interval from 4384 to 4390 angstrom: 59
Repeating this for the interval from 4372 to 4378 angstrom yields 60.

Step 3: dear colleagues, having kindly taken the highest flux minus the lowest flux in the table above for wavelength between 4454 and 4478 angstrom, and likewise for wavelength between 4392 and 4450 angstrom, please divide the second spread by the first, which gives 1.4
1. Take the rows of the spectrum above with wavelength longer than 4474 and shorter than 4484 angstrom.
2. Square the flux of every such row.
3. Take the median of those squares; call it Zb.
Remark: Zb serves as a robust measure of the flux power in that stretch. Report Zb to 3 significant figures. 143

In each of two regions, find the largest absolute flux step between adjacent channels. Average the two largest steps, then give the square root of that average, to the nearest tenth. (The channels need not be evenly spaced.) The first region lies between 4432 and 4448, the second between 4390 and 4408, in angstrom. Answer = 1.4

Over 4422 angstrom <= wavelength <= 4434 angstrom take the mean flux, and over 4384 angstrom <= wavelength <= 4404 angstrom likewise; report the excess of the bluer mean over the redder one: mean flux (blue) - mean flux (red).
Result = -1.1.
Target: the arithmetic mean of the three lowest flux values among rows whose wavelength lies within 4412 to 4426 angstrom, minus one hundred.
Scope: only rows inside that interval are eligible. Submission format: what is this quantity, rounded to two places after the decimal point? -89.60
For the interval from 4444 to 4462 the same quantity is -89.57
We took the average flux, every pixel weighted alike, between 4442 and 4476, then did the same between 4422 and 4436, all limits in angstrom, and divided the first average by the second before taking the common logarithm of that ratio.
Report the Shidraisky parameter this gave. 0.002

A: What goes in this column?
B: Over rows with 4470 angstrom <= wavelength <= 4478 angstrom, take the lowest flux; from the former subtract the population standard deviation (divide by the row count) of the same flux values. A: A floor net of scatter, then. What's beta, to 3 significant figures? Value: 11.3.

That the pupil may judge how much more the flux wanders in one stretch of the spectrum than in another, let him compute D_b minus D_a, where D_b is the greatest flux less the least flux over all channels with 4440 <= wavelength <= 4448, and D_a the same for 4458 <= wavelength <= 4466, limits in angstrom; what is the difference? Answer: -1.0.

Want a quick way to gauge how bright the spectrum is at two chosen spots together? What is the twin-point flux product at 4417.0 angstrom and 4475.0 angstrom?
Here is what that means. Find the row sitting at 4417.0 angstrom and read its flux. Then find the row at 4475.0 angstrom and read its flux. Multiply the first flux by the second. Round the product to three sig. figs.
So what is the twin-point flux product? 130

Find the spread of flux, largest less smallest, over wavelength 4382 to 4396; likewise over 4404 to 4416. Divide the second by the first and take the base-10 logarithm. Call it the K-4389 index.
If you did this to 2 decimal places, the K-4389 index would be -0.16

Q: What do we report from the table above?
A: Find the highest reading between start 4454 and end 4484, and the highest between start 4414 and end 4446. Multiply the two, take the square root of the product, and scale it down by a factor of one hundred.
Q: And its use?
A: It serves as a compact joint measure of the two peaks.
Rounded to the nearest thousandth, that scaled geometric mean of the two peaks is 0.128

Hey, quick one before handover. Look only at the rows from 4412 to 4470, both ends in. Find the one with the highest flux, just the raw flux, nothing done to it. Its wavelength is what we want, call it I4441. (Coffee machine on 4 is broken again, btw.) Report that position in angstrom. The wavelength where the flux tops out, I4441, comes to 4419.0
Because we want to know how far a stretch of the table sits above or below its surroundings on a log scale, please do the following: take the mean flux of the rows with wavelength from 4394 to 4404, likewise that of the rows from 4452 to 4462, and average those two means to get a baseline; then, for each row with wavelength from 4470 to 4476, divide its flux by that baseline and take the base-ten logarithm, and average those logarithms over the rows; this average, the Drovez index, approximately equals 0.061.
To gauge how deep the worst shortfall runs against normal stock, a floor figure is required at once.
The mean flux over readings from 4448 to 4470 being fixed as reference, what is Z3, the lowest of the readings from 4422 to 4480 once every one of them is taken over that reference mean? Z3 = 0.934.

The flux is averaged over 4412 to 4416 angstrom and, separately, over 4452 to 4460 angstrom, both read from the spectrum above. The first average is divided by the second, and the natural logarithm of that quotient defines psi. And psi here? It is -0.031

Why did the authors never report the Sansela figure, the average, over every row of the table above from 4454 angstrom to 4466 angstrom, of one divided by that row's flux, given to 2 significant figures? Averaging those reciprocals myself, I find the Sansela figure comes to 0.090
